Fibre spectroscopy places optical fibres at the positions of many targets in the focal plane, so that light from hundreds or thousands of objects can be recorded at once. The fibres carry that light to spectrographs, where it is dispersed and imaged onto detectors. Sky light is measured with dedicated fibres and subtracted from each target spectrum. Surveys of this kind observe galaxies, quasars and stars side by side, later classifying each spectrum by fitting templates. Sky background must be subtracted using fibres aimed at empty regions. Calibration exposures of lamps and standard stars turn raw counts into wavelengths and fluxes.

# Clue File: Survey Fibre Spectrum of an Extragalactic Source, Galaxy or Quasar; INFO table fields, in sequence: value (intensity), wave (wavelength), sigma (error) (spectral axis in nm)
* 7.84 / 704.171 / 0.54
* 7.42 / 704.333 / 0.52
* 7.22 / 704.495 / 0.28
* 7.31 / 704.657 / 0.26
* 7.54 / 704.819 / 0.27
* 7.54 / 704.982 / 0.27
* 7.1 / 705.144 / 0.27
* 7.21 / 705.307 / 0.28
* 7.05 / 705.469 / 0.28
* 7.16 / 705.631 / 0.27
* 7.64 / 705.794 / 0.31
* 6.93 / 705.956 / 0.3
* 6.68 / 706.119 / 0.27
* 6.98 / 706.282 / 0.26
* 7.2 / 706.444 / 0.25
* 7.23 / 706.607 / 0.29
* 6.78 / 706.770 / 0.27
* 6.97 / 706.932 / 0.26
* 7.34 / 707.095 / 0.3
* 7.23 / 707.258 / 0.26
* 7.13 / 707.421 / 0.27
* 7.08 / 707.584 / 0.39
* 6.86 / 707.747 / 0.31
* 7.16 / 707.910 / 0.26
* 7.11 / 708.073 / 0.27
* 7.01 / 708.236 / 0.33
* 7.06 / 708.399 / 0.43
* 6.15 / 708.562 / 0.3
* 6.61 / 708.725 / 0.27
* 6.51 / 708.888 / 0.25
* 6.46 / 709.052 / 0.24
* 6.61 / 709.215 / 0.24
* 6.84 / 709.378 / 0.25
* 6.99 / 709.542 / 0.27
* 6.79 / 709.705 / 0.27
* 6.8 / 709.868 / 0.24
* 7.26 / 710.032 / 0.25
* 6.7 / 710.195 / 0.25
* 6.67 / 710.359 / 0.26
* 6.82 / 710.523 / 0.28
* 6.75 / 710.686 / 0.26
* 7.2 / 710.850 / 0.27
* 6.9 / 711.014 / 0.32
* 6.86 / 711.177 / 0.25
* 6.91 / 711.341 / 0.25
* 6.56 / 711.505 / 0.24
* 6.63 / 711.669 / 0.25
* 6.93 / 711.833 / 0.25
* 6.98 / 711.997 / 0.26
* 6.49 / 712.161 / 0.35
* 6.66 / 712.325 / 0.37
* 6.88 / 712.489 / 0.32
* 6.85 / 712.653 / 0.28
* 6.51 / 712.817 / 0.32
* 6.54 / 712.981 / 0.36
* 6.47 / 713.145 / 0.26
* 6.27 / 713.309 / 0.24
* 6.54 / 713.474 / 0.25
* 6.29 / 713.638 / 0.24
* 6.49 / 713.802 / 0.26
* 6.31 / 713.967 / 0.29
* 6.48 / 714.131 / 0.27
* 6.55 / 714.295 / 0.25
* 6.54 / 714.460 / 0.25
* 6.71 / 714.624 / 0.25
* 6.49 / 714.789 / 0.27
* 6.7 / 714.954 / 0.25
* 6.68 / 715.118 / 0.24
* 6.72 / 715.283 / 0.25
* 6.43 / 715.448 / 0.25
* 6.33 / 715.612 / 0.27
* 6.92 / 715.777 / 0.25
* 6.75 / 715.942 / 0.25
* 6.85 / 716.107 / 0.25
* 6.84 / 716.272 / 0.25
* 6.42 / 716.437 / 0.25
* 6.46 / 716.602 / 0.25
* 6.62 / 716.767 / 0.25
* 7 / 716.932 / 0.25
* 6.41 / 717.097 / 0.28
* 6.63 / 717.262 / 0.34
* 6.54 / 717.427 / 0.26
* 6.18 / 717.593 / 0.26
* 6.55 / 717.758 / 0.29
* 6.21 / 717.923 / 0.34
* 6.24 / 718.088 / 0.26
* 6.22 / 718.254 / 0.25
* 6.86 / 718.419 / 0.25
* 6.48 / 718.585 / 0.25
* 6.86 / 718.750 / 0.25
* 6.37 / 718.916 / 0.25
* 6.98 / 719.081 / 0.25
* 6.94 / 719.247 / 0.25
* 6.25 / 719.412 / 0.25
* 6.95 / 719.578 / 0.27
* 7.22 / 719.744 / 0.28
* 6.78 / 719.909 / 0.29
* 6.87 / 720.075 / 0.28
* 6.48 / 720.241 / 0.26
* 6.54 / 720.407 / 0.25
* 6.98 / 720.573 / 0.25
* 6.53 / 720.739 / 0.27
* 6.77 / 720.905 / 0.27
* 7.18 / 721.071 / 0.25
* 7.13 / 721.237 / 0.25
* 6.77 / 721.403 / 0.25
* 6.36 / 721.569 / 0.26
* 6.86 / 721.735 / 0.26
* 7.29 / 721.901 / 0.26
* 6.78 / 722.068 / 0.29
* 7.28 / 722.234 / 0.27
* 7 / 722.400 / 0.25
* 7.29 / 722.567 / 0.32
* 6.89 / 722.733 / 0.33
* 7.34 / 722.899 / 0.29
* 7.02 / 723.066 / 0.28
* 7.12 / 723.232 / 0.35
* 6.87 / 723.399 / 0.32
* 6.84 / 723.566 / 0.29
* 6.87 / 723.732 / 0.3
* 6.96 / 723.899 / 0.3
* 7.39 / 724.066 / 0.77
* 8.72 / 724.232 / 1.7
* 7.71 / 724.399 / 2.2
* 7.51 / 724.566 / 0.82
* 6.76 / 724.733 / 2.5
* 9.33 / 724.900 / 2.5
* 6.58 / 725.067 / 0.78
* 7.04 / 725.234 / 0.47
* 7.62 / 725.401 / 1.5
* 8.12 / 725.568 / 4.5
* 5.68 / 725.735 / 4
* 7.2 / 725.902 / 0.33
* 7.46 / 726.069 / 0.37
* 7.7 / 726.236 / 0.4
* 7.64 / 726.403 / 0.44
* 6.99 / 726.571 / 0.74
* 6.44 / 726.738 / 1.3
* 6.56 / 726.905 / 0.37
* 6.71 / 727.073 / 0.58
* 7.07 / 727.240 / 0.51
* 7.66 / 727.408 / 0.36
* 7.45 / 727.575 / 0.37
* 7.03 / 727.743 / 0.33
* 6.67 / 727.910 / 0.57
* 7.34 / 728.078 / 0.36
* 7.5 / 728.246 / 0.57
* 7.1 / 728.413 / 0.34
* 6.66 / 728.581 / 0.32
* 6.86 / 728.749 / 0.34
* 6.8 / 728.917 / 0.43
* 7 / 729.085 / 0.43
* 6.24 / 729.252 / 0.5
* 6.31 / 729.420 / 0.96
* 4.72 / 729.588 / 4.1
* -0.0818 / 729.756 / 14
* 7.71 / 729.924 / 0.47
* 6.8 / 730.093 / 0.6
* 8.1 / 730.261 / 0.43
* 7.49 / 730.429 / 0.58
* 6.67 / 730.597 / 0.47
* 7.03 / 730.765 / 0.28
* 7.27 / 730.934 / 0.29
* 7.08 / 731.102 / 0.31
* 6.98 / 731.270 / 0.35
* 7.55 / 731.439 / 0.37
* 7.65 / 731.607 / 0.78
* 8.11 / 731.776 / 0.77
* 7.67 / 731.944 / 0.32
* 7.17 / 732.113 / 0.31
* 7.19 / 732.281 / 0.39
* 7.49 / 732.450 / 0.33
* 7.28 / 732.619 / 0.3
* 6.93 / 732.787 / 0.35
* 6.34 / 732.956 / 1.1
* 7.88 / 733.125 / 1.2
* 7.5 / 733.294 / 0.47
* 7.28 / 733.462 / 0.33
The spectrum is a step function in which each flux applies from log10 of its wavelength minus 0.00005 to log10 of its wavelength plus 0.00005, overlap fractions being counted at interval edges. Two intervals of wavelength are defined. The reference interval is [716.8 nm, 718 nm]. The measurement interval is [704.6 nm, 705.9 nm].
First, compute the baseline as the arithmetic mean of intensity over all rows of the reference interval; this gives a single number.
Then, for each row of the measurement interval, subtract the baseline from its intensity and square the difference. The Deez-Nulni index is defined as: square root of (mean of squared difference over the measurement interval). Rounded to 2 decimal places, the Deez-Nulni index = 0.84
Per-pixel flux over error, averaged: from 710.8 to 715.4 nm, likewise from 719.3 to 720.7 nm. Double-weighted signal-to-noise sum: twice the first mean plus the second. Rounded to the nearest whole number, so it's 75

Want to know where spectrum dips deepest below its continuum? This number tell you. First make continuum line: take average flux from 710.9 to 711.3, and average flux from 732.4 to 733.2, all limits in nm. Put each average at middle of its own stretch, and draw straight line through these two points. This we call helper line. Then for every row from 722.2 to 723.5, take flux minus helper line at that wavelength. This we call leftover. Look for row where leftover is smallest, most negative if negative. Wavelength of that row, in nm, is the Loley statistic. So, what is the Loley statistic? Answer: 723.399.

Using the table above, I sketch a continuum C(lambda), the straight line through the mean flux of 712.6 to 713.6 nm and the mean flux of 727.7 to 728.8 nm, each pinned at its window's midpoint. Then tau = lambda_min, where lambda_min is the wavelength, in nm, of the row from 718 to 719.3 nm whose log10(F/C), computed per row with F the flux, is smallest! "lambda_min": 718.254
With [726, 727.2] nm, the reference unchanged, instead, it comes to 726.738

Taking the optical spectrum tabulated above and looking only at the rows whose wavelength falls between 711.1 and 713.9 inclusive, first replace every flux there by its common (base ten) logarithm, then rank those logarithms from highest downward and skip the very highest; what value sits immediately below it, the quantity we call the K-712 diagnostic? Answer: 0.841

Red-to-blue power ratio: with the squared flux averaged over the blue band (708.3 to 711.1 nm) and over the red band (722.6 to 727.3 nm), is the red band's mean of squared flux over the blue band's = 1.15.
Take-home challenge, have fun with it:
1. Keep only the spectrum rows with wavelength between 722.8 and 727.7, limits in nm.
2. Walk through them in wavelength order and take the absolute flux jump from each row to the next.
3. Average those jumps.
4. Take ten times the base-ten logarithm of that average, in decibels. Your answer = -1.8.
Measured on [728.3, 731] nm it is 1.3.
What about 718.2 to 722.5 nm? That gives -4.1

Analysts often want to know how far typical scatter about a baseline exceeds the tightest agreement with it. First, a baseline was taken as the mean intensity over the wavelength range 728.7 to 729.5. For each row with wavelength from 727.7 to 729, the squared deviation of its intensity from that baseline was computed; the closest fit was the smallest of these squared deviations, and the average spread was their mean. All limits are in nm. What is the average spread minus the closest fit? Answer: 0.21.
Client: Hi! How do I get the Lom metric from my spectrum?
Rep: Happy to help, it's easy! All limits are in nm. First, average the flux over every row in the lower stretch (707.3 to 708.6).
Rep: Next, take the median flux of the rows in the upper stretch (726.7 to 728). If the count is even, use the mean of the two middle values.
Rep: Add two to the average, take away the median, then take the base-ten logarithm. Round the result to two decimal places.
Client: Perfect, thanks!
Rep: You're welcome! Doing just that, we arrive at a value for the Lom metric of 0.32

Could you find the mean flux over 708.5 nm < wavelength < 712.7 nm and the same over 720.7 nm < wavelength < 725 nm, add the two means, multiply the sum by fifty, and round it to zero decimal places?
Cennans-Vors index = 697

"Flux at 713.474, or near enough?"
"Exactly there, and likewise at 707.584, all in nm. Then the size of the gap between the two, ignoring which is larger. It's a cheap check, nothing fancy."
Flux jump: 0.54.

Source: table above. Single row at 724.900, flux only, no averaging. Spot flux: 9.33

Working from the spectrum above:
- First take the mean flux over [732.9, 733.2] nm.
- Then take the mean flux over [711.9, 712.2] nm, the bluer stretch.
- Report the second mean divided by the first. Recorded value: 0.95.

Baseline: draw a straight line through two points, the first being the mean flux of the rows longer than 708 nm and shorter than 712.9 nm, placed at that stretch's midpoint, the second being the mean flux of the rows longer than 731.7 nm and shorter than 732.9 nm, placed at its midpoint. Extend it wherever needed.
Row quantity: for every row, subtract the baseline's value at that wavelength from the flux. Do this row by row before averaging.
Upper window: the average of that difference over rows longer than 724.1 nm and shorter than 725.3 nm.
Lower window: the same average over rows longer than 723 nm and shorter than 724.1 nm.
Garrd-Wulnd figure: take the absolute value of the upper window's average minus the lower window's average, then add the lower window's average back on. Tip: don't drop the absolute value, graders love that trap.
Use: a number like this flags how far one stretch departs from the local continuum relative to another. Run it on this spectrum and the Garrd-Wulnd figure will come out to 0.5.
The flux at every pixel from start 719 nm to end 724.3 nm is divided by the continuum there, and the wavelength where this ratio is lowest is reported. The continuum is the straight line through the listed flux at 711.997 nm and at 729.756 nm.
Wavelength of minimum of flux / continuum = 719.412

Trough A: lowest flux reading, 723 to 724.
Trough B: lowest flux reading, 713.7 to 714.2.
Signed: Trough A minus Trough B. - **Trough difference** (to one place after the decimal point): 0.5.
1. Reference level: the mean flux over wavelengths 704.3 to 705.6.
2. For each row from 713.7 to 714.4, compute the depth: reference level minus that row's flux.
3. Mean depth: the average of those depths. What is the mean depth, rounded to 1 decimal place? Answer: 0.8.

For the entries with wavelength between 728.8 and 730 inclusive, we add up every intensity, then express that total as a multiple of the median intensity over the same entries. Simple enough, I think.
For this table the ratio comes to 6.1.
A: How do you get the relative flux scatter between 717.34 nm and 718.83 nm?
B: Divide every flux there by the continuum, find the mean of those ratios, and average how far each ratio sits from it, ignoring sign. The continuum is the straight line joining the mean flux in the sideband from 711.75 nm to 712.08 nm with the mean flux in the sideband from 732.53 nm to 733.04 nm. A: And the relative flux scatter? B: 0.032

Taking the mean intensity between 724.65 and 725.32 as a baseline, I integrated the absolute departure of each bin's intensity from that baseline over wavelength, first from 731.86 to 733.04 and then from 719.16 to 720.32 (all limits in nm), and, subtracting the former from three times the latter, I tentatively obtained 1.8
